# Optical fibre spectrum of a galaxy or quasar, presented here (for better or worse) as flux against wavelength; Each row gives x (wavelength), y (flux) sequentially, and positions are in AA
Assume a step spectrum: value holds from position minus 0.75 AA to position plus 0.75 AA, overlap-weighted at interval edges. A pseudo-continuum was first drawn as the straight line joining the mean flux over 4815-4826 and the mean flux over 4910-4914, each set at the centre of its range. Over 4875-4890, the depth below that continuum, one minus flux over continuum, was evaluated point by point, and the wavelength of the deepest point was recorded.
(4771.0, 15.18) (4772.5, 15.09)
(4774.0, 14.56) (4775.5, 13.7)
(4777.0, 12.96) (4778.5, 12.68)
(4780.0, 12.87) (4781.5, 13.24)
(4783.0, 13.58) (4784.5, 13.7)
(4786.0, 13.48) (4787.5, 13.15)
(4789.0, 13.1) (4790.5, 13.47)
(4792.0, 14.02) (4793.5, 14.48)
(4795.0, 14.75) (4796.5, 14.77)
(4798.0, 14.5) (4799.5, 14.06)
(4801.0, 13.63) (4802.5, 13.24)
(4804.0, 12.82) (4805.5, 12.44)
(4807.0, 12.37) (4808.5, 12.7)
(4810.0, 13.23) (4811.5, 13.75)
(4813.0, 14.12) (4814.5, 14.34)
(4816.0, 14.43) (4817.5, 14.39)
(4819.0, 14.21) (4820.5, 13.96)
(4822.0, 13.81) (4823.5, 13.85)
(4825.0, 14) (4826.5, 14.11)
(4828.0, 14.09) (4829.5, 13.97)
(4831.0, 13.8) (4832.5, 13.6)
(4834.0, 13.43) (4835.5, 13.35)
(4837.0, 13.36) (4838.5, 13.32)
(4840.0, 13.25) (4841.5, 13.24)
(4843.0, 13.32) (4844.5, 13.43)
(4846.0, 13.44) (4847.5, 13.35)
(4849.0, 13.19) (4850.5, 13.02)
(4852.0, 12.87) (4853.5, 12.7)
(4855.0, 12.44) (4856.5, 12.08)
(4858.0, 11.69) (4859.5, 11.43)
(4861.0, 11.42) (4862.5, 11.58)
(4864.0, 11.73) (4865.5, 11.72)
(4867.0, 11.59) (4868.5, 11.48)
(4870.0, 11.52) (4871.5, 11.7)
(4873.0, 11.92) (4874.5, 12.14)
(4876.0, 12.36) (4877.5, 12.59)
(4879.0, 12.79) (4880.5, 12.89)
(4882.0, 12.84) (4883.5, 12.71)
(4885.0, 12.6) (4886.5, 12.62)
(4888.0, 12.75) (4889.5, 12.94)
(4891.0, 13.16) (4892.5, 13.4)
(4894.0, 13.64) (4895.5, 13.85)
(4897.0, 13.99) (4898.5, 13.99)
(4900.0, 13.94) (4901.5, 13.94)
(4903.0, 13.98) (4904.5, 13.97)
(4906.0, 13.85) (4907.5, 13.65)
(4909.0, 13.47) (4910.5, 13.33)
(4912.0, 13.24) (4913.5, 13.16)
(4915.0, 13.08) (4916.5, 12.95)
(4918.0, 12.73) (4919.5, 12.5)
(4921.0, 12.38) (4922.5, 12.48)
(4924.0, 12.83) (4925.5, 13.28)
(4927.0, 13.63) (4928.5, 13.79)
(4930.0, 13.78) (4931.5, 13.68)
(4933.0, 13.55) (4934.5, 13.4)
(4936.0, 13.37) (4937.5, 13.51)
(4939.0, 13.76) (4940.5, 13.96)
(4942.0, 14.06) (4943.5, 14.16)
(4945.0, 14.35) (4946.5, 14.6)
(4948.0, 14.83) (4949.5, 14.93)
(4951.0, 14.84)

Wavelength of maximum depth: 4876.0 AA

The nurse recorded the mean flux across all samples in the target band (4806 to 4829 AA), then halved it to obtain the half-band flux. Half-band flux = 6.91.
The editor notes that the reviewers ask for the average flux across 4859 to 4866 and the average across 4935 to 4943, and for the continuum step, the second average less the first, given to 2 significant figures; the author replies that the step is 2.2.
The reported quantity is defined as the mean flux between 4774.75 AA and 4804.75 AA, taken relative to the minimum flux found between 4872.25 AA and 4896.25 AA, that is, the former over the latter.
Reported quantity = 1.14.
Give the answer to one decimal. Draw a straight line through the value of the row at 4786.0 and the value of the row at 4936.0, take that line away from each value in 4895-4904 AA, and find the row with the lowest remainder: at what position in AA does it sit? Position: 4895.5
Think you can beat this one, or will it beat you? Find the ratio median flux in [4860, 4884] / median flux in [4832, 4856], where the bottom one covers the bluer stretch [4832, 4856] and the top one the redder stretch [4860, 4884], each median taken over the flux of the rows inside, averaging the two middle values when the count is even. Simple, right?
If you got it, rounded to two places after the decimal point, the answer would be 0.89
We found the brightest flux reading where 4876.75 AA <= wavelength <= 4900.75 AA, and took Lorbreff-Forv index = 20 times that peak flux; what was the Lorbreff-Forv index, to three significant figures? 280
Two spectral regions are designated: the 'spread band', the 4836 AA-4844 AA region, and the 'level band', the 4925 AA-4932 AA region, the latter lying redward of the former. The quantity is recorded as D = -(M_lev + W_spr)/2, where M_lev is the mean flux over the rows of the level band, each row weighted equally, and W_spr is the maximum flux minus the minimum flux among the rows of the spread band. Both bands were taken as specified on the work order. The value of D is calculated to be -6.9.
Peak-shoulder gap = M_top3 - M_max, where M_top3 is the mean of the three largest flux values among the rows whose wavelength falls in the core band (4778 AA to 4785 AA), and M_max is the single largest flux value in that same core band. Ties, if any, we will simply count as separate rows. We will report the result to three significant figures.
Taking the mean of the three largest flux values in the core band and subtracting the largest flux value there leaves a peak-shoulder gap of -0.193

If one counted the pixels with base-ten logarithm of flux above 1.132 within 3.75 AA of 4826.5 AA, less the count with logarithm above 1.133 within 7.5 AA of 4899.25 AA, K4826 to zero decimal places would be -4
